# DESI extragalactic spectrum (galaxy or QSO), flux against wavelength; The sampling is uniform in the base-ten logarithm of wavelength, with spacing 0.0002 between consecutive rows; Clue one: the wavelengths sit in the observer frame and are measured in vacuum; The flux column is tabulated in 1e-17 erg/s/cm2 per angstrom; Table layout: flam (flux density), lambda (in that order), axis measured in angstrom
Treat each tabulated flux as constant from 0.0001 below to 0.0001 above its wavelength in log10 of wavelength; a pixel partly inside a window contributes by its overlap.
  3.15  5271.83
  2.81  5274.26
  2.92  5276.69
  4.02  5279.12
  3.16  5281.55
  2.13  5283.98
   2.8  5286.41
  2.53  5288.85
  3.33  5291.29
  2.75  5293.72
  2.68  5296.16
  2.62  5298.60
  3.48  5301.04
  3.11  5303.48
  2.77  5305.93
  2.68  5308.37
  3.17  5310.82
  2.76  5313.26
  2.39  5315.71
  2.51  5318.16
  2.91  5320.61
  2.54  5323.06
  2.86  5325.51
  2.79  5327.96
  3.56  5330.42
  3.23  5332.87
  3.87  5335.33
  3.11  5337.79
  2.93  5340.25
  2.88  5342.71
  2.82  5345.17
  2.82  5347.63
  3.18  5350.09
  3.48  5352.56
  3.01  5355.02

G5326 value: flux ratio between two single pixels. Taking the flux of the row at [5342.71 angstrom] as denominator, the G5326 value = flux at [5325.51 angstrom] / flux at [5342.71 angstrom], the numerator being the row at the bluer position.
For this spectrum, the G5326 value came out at 0.99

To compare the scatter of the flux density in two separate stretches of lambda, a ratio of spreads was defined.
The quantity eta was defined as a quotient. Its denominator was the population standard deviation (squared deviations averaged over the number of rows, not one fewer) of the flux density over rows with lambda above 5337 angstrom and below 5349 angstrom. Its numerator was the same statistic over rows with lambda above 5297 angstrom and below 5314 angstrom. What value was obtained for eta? 2.7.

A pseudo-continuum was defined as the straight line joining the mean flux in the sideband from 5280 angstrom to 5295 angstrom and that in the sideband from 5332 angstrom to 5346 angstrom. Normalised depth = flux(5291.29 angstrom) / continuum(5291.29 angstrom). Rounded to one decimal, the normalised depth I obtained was 1.2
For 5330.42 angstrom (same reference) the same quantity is 1.2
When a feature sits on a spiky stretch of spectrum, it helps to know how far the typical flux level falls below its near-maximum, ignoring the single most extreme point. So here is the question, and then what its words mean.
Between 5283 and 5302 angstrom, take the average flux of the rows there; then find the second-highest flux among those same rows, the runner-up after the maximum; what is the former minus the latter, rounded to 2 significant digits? -0.54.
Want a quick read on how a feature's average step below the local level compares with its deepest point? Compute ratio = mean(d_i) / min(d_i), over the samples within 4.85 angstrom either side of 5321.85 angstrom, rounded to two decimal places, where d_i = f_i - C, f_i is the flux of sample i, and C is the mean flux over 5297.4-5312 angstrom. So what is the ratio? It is 0.58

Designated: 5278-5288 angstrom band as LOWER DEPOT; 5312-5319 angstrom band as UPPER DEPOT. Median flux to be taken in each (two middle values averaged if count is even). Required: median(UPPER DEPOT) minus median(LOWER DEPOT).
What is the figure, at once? -0.5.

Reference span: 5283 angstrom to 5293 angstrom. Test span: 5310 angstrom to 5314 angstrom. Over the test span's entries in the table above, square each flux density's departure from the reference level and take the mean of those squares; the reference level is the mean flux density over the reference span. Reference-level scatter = 0.11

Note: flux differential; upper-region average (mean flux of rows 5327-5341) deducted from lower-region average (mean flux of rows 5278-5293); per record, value -0.3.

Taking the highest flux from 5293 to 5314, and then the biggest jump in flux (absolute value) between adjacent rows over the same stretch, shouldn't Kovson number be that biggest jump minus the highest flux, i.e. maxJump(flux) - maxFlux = -2.6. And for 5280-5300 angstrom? -2.3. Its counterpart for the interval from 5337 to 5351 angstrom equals -2.8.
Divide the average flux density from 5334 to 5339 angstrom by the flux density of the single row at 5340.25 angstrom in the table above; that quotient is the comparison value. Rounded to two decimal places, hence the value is 1.19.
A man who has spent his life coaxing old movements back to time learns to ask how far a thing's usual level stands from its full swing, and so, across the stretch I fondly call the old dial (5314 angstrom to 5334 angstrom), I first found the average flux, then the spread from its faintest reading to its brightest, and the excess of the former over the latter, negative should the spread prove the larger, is 1.7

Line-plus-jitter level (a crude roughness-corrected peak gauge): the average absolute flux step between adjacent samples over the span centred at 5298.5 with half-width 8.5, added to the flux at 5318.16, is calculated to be 2.89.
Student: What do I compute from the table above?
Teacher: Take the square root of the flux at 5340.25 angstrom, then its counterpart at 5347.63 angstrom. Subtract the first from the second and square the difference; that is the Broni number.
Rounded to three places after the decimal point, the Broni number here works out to 0.001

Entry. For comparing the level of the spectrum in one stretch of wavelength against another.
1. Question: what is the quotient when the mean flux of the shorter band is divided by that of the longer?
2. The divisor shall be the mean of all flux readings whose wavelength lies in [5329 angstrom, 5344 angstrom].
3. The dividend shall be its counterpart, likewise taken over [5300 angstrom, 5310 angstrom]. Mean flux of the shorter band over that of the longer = 0.92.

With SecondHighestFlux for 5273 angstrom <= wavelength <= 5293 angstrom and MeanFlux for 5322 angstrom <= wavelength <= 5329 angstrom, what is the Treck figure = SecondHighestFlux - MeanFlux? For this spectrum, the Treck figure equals 0.60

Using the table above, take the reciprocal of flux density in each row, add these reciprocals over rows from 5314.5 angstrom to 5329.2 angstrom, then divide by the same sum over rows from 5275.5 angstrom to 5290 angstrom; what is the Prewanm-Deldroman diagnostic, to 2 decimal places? 1.06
